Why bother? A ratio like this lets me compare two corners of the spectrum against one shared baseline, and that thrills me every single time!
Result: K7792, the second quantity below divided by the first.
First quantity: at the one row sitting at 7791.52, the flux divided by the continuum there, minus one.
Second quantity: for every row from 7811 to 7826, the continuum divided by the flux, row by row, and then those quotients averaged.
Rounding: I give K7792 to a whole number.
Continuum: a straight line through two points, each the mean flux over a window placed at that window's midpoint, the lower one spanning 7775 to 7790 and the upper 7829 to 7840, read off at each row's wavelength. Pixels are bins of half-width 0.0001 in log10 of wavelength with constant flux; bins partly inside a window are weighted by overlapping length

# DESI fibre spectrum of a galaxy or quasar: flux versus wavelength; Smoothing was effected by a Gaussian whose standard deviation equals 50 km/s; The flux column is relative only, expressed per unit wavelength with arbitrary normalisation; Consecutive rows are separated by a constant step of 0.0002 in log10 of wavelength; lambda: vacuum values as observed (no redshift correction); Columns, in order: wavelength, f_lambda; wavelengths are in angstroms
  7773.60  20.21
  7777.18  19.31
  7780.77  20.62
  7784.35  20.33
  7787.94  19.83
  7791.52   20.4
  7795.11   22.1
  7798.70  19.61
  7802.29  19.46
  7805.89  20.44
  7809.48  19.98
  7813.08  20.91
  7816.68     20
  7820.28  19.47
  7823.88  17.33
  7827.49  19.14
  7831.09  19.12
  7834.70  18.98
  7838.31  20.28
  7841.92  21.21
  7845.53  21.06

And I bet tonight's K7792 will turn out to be 43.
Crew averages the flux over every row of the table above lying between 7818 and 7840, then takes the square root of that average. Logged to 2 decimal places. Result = 4.37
